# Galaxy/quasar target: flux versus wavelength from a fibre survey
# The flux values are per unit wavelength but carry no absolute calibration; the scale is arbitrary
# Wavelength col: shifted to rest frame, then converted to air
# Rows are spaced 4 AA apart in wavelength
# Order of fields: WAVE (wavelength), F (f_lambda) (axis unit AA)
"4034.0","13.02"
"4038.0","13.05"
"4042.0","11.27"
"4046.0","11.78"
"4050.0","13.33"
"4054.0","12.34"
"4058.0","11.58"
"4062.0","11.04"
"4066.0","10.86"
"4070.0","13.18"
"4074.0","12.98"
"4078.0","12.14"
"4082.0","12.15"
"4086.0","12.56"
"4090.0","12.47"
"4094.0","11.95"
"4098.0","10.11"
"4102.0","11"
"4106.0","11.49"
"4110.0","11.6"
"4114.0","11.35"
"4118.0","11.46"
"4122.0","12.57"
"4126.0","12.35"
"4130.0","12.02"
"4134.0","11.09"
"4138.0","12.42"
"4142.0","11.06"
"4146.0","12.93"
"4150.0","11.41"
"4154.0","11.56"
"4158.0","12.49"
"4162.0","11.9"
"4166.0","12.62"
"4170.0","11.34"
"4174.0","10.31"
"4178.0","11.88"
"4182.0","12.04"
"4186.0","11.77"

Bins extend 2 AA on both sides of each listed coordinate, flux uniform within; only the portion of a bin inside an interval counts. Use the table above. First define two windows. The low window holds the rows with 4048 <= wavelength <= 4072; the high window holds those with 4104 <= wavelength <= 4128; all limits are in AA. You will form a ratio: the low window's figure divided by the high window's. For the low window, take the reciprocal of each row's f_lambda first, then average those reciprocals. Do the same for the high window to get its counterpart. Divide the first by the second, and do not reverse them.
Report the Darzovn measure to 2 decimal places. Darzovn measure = 0.98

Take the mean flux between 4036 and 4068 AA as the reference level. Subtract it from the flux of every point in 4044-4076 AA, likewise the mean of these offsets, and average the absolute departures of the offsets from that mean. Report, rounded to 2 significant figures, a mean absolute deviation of 0.82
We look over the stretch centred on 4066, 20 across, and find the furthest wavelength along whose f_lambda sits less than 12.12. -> 4066.0 AA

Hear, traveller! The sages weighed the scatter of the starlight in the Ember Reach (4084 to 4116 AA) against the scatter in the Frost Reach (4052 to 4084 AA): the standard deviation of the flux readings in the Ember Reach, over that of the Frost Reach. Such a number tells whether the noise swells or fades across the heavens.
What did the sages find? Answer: 0.95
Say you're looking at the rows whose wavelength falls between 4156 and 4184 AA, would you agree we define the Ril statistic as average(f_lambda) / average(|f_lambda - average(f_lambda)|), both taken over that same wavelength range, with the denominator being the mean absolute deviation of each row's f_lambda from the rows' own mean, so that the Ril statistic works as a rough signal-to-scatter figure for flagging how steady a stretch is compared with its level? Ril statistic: 21.2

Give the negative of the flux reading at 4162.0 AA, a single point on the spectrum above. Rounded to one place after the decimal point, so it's -11.9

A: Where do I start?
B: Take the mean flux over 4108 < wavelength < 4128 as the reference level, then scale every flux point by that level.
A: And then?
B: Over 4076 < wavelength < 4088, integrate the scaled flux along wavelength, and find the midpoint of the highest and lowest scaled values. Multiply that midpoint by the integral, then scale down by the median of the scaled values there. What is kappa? 12.6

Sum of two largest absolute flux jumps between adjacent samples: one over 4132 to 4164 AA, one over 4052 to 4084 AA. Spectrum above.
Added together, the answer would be 4.2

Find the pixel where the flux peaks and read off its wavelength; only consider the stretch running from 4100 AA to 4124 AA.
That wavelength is 4122.0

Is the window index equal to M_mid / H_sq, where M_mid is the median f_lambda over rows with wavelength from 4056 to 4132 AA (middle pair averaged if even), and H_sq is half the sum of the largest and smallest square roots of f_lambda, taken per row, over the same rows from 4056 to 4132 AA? 3.510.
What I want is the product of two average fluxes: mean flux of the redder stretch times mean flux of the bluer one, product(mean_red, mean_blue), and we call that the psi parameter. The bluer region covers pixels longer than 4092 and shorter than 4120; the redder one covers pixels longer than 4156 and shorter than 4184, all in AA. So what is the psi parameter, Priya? 133.1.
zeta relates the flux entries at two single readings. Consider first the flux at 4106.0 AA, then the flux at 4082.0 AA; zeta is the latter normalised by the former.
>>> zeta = 1.06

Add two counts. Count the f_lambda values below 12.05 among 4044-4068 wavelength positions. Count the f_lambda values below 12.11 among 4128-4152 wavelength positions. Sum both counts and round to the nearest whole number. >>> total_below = 8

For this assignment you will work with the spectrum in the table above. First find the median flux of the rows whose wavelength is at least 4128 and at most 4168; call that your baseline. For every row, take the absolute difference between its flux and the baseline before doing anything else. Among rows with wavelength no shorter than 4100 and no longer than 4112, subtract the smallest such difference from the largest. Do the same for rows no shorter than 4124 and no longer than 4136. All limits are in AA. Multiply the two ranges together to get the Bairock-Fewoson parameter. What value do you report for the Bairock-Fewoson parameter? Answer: 0.49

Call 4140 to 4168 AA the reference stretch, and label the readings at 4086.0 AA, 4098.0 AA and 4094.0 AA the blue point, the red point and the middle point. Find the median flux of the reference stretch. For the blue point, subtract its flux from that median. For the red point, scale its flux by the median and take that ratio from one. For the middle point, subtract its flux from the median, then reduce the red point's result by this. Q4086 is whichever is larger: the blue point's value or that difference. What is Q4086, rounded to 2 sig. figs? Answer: 0.20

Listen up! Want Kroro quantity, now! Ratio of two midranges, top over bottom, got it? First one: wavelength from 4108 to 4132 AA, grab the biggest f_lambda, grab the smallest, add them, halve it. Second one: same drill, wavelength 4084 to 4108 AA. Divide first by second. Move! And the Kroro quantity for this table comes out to 1.06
